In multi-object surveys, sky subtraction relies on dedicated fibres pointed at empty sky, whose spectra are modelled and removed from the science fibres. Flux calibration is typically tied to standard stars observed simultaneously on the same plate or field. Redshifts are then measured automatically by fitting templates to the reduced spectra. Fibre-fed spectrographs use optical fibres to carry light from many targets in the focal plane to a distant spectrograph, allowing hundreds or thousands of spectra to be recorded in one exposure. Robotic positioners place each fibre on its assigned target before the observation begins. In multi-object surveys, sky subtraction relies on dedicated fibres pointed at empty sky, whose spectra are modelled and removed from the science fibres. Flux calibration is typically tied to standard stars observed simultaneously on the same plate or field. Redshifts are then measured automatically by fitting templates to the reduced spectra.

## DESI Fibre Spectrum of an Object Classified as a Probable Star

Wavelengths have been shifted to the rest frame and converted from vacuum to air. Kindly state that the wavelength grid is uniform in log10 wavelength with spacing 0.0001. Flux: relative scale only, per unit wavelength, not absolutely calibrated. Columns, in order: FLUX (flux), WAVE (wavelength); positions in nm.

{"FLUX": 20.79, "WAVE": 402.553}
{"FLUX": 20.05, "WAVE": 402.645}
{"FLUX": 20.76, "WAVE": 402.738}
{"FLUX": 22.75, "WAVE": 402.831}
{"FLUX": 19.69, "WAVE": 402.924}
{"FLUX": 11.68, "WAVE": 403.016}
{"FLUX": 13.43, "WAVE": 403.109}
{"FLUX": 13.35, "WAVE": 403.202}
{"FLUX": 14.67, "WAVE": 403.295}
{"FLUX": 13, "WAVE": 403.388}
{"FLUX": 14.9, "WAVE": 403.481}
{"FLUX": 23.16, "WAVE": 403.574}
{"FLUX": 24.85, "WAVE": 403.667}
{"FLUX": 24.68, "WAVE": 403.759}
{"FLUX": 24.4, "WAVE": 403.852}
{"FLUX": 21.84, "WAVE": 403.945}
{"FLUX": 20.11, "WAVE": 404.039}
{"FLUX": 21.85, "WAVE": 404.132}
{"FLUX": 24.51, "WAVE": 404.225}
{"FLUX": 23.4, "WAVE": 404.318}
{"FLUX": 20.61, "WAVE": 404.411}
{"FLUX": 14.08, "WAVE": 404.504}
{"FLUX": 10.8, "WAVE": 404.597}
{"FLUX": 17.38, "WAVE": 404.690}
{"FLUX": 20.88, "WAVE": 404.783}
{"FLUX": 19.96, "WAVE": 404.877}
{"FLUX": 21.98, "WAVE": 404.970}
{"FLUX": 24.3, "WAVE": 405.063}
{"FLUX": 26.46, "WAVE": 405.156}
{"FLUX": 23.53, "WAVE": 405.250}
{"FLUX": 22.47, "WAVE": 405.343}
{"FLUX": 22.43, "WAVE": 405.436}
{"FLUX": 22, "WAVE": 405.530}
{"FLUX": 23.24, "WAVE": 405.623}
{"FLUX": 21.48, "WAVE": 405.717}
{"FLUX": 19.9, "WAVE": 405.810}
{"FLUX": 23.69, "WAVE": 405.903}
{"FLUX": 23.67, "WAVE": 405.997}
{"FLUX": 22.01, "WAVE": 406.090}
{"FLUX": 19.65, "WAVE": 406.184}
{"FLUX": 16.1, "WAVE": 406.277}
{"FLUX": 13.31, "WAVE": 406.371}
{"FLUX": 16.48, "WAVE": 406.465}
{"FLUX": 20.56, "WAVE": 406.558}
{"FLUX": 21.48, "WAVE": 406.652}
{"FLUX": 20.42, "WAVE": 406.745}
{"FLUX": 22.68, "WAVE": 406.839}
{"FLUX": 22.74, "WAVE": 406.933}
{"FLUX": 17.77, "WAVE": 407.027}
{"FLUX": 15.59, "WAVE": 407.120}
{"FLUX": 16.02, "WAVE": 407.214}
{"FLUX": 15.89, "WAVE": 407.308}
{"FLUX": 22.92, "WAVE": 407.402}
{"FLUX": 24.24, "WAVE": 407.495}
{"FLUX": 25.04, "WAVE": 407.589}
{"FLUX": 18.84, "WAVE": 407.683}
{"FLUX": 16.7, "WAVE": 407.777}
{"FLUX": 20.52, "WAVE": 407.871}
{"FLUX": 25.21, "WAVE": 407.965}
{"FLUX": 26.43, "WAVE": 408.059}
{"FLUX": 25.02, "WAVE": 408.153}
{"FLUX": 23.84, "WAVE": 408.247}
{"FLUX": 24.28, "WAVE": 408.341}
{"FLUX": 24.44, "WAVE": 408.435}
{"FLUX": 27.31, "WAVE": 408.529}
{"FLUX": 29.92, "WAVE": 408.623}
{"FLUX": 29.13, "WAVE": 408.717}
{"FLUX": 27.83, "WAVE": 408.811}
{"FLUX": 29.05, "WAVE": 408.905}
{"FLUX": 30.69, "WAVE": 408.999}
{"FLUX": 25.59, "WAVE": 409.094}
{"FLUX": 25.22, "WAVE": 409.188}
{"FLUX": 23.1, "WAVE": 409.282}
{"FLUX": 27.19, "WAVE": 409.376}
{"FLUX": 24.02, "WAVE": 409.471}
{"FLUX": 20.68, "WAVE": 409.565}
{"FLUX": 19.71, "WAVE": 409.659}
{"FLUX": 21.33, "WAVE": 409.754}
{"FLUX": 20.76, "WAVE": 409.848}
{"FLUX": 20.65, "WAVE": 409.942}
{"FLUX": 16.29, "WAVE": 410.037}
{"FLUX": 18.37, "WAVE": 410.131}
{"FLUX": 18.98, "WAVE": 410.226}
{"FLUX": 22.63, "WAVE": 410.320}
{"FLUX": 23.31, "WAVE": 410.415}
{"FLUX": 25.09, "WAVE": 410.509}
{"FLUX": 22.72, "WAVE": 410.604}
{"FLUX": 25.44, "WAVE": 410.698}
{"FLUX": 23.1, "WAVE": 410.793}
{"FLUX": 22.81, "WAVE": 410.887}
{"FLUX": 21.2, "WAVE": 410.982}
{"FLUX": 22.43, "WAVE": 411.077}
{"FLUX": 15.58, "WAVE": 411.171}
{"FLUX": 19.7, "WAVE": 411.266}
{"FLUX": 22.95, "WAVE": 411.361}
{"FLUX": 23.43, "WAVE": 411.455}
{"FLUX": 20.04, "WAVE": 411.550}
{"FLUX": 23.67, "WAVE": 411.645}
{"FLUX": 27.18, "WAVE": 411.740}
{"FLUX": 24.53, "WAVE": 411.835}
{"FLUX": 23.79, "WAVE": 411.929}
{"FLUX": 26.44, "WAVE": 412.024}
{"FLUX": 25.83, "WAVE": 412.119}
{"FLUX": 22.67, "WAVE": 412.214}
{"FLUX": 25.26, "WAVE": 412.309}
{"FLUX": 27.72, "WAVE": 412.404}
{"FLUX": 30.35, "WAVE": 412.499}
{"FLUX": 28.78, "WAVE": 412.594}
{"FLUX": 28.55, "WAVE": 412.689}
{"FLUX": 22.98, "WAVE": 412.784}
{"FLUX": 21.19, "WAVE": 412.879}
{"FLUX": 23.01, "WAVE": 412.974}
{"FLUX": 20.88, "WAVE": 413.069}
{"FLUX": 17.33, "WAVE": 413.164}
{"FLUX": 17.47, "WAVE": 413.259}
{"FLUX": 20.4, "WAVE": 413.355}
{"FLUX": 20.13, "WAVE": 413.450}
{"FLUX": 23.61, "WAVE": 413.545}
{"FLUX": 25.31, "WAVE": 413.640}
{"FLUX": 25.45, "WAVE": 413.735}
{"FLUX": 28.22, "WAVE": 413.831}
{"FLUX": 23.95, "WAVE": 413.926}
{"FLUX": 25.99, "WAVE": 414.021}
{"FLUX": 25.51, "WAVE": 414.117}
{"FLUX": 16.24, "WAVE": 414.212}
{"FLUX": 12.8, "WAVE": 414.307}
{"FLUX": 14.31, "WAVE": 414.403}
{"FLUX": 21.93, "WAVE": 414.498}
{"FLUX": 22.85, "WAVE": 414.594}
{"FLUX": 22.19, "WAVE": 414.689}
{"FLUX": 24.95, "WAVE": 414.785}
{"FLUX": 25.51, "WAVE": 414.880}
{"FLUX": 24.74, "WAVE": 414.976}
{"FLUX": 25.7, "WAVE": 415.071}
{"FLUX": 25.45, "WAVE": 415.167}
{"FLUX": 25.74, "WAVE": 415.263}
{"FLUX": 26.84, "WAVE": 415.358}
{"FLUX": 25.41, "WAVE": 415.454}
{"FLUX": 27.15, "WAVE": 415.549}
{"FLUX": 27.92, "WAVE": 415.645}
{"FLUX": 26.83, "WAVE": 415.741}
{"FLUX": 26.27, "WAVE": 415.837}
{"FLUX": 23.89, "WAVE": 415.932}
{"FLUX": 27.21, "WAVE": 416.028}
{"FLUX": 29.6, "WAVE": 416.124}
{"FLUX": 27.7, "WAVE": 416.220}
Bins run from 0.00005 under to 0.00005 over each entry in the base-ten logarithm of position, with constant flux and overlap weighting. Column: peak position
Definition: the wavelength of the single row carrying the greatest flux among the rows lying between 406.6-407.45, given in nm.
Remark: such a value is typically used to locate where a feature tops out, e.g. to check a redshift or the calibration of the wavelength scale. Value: 407.402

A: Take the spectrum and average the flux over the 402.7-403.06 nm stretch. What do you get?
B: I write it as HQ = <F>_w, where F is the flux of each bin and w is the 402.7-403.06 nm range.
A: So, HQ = 18.7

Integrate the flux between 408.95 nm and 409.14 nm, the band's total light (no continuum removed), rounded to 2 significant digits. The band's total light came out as 5.3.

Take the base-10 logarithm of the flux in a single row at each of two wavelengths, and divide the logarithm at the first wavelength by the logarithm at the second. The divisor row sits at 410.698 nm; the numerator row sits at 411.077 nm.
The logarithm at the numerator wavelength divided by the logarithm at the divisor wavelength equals 0.96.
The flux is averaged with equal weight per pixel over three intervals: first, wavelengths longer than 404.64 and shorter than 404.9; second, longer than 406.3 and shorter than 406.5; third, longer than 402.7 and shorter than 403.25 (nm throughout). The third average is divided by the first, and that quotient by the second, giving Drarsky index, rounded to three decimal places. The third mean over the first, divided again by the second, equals 0.059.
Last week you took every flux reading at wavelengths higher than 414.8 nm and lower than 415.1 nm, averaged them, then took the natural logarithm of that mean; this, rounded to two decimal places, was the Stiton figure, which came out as 3.23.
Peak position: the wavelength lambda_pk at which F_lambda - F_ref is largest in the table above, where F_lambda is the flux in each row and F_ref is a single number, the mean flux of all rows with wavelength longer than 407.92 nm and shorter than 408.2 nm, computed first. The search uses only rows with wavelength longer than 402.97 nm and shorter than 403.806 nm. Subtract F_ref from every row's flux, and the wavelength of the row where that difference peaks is 403.667 nm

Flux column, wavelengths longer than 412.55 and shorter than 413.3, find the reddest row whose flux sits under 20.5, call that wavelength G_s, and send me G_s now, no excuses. 413.259 nm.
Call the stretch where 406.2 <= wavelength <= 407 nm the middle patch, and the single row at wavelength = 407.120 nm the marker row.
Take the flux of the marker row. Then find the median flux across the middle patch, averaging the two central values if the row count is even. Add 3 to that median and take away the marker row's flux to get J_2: 8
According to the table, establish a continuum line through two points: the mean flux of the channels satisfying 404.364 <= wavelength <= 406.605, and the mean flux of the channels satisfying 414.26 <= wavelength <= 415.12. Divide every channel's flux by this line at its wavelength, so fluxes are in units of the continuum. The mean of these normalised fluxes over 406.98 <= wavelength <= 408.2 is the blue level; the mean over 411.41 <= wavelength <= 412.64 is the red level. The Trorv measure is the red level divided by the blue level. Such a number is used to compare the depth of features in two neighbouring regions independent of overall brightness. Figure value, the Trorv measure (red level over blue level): 1.18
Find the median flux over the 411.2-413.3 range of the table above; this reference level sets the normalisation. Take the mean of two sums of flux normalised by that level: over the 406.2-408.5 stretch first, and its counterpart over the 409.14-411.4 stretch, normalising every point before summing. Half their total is 21.7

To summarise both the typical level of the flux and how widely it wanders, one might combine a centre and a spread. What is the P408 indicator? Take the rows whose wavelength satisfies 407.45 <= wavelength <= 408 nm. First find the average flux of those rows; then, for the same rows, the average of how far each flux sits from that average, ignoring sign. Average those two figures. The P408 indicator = 12.4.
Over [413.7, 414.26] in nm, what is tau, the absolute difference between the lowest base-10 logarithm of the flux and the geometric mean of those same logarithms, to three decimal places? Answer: 0.165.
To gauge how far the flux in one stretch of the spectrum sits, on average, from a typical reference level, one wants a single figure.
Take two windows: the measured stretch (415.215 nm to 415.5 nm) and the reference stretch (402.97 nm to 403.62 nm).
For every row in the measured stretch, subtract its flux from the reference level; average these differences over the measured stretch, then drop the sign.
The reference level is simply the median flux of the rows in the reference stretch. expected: 13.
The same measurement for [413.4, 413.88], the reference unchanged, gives 11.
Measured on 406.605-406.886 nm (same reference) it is 8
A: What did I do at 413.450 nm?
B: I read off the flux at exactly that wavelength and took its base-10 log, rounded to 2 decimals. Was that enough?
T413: 1.30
